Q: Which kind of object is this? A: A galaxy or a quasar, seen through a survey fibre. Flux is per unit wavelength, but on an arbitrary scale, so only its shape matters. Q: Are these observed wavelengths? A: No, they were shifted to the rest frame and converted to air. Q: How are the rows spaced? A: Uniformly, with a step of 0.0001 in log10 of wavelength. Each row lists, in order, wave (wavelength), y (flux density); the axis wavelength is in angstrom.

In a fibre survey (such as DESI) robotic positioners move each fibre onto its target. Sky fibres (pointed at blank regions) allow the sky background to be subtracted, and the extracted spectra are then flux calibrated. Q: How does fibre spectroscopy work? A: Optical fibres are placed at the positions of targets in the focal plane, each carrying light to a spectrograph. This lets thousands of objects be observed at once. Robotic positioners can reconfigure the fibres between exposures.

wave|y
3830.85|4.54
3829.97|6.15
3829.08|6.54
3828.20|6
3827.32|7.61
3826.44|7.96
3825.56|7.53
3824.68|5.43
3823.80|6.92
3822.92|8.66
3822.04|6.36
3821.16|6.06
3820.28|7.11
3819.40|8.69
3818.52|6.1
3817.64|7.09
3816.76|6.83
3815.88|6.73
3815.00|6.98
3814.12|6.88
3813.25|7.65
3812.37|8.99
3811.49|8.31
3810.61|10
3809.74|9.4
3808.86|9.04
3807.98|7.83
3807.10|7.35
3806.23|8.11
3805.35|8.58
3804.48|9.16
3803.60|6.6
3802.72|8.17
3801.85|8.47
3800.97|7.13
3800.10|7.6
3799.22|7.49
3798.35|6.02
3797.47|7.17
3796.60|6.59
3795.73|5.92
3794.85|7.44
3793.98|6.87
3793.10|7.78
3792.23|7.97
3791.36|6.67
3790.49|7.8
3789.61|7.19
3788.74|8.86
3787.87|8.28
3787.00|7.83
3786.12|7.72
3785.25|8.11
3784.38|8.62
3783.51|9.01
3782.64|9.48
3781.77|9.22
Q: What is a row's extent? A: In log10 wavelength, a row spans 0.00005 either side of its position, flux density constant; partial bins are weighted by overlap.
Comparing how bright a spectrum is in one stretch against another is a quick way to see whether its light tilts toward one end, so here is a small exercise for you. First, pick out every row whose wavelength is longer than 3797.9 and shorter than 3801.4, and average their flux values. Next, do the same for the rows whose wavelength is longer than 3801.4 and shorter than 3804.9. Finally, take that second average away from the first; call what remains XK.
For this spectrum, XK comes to -1.0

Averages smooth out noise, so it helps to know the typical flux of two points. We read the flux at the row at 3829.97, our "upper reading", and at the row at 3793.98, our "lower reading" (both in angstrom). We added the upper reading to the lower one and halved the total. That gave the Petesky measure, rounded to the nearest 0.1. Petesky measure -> 6.5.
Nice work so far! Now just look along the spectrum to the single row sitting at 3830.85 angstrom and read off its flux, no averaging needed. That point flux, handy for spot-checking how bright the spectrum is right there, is 4.54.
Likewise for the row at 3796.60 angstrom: 6.59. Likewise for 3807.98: 7.83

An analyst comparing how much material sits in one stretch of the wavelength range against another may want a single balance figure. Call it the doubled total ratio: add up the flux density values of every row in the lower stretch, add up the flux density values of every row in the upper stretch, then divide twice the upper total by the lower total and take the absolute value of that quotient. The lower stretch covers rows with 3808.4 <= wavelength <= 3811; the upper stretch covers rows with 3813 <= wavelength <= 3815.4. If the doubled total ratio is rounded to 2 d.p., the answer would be 1.51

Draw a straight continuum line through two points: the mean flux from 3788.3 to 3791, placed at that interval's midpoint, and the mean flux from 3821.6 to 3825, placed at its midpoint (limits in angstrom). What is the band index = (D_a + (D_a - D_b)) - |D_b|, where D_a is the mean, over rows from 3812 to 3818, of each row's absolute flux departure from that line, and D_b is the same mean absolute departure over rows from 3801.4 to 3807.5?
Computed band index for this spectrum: -0.8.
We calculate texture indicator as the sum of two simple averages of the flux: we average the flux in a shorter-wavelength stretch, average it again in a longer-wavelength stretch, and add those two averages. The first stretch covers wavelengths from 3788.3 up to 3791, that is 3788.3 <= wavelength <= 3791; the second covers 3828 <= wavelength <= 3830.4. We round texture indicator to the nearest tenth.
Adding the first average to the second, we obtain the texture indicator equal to 14.2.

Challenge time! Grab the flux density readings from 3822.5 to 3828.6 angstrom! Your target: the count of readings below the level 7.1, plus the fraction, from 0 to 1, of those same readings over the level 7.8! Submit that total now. 3.3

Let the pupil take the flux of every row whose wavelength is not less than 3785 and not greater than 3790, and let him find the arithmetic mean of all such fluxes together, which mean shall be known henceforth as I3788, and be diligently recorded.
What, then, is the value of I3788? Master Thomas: 8.0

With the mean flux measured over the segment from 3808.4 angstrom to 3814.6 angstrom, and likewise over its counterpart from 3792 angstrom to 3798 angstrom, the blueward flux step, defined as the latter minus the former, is -1.5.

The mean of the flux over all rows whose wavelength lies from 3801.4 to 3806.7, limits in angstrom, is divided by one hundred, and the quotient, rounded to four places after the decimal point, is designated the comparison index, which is 0.0818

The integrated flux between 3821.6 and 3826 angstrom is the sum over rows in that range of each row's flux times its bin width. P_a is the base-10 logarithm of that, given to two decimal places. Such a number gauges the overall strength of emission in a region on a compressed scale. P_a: 1.49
